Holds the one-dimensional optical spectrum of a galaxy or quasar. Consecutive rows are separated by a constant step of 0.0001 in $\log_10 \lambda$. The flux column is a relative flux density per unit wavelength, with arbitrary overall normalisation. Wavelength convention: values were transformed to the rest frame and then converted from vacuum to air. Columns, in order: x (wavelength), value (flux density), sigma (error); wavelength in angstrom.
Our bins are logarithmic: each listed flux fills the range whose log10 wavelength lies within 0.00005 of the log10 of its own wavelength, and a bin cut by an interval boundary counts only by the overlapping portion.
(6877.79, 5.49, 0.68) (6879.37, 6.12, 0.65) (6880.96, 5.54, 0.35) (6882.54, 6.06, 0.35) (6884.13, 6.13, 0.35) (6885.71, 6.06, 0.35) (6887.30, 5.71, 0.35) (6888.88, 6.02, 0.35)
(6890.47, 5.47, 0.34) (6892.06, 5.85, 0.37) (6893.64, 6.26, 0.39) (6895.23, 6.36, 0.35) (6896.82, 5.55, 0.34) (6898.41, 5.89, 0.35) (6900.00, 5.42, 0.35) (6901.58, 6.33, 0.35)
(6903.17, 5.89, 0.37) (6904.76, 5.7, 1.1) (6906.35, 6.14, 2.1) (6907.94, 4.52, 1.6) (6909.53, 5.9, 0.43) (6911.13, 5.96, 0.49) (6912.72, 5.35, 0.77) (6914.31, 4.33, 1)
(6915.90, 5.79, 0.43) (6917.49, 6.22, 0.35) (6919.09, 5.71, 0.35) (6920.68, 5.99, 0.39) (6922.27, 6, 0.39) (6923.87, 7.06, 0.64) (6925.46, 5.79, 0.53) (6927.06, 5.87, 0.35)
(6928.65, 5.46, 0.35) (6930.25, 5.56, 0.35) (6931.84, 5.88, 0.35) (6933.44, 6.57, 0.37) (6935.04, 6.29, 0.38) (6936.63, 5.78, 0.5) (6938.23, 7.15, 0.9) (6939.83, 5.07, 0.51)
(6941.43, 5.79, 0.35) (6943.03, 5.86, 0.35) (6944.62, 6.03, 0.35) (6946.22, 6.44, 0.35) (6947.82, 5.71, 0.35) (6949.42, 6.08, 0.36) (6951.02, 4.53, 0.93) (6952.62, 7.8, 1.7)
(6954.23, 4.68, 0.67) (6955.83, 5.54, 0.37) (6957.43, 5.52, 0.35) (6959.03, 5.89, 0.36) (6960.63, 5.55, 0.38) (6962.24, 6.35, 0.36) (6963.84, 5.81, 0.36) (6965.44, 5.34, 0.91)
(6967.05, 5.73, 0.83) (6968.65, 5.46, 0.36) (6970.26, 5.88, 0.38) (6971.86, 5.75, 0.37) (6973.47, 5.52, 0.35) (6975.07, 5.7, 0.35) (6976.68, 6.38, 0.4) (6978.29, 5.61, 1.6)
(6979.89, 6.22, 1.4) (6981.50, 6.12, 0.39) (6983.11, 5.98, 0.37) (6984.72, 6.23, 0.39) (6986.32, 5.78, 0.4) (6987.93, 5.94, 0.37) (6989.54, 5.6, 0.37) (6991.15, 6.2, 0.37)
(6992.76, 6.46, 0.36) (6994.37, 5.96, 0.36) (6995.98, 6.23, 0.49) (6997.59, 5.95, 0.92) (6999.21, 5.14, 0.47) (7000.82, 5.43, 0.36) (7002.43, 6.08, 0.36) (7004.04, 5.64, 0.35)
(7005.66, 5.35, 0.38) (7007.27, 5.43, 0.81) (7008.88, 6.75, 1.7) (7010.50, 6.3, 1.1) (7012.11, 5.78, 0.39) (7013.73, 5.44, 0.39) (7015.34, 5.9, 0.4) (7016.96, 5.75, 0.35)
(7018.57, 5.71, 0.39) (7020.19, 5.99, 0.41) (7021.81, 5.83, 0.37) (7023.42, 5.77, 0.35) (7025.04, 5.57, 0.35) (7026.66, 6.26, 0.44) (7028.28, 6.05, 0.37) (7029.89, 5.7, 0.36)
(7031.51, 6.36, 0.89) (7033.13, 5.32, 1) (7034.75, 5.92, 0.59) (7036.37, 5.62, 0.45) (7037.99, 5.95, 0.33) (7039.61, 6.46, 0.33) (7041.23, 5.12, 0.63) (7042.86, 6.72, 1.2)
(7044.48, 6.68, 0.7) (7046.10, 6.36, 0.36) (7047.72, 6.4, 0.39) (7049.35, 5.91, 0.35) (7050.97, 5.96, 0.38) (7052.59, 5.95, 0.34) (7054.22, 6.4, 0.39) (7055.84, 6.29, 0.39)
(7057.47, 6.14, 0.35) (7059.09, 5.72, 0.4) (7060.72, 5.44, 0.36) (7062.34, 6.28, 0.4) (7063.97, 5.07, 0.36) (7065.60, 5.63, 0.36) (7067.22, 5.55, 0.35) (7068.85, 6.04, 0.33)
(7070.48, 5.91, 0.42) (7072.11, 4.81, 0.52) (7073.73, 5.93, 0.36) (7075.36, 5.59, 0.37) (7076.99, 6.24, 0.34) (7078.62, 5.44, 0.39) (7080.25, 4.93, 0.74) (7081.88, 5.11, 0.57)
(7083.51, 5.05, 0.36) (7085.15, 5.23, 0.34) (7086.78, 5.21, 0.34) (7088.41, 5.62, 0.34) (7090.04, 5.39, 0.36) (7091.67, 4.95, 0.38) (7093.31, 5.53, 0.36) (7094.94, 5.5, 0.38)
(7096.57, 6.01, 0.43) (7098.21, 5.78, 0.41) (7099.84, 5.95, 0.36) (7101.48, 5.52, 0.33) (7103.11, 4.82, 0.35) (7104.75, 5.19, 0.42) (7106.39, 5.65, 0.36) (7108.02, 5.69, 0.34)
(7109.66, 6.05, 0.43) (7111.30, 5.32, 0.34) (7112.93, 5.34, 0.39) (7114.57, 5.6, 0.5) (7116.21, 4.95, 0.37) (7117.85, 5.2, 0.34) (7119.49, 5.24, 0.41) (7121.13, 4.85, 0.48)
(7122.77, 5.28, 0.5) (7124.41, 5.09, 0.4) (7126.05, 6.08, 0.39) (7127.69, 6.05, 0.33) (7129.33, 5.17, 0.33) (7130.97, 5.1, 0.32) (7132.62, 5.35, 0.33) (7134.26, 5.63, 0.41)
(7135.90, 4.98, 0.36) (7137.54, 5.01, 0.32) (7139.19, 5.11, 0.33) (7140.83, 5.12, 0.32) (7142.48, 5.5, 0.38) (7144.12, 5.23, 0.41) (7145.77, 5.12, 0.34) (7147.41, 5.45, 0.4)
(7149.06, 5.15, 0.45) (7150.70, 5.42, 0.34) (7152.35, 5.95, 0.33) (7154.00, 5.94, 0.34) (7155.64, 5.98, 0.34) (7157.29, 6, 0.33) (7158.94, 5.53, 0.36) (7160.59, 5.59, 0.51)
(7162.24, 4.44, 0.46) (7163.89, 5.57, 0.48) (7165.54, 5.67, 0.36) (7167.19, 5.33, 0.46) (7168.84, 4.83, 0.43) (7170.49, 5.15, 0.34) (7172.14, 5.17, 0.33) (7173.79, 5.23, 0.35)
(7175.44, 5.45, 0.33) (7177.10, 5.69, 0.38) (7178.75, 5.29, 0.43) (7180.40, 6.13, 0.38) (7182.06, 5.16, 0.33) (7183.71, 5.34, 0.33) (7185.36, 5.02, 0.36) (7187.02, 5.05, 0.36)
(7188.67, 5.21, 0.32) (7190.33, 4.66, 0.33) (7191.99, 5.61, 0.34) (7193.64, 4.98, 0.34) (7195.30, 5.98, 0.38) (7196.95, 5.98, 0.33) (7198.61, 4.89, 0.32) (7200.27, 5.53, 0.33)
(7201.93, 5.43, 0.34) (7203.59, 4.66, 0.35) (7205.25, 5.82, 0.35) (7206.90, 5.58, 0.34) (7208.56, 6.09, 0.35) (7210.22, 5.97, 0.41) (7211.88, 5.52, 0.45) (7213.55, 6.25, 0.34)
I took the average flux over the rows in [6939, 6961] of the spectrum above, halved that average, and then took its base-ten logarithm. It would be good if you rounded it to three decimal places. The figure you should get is 0.459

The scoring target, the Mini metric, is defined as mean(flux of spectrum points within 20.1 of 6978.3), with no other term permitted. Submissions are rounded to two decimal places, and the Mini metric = 5.91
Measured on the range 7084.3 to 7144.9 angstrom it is 5.39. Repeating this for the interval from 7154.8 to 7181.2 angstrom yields 5.44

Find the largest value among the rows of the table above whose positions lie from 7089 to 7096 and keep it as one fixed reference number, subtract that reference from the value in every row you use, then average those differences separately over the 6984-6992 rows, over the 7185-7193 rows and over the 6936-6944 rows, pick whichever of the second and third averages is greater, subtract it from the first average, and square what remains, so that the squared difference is 0.000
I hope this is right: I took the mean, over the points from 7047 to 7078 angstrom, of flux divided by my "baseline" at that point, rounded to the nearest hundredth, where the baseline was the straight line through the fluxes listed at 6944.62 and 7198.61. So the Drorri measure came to 1.06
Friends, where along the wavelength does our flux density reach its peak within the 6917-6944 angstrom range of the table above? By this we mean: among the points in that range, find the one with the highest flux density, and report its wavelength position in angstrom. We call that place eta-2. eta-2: 6938.23 angstrom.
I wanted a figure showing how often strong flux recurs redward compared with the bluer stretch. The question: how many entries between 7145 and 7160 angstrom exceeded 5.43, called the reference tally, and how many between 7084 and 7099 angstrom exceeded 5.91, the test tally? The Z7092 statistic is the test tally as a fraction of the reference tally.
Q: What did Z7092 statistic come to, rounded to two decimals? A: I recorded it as 0.17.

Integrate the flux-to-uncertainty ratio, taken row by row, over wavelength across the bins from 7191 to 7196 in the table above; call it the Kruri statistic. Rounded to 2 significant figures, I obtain 78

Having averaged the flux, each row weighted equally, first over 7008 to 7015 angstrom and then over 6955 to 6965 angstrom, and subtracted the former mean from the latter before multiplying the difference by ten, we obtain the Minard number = -2.9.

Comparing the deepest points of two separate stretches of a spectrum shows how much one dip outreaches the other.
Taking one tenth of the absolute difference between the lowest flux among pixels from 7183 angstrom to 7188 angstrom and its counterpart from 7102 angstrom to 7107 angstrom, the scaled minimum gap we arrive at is 0.020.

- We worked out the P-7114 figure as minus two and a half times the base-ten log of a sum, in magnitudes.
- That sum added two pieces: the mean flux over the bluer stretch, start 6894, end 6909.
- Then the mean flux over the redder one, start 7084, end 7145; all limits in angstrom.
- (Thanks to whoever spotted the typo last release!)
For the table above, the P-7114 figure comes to -2.62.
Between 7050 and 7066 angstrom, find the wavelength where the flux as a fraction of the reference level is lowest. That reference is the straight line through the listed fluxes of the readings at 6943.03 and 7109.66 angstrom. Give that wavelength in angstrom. 7063.97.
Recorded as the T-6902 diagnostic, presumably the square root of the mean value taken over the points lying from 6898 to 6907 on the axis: 2.428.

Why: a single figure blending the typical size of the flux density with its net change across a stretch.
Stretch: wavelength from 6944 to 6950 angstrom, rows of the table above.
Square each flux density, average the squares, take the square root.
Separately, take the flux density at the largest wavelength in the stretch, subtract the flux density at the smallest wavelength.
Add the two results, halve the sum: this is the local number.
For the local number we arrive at 3.06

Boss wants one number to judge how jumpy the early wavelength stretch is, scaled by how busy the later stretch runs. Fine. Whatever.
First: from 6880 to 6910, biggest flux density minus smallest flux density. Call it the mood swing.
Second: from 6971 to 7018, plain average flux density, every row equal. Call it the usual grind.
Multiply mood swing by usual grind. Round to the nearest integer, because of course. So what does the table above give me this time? 11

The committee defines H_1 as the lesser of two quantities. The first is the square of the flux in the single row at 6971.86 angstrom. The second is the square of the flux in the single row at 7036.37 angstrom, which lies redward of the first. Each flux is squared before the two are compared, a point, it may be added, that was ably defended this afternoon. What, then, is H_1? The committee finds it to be 31.6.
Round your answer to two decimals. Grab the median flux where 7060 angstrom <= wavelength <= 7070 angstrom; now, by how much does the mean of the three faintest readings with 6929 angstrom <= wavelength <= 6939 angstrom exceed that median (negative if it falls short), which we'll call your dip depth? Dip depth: 0.15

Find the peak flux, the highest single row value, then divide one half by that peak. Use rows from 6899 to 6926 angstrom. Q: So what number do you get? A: 0.071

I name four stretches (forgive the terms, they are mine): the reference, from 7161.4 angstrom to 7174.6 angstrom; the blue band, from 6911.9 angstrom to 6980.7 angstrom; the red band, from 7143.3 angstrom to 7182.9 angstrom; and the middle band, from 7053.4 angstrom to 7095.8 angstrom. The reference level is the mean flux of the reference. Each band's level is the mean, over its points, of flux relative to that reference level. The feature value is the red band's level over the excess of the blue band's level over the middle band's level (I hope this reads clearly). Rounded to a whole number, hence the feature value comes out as 21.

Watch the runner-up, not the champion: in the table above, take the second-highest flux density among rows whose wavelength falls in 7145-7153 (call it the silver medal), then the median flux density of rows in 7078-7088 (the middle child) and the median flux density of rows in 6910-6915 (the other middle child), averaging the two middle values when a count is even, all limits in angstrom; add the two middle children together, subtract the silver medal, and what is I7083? 5.1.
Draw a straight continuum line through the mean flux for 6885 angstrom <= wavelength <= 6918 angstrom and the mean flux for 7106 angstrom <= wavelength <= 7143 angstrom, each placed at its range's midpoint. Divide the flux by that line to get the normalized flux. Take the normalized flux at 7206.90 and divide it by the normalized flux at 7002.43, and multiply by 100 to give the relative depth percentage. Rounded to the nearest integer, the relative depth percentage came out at 98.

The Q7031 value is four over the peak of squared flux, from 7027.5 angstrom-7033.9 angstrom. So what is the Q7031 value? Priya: 0.099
